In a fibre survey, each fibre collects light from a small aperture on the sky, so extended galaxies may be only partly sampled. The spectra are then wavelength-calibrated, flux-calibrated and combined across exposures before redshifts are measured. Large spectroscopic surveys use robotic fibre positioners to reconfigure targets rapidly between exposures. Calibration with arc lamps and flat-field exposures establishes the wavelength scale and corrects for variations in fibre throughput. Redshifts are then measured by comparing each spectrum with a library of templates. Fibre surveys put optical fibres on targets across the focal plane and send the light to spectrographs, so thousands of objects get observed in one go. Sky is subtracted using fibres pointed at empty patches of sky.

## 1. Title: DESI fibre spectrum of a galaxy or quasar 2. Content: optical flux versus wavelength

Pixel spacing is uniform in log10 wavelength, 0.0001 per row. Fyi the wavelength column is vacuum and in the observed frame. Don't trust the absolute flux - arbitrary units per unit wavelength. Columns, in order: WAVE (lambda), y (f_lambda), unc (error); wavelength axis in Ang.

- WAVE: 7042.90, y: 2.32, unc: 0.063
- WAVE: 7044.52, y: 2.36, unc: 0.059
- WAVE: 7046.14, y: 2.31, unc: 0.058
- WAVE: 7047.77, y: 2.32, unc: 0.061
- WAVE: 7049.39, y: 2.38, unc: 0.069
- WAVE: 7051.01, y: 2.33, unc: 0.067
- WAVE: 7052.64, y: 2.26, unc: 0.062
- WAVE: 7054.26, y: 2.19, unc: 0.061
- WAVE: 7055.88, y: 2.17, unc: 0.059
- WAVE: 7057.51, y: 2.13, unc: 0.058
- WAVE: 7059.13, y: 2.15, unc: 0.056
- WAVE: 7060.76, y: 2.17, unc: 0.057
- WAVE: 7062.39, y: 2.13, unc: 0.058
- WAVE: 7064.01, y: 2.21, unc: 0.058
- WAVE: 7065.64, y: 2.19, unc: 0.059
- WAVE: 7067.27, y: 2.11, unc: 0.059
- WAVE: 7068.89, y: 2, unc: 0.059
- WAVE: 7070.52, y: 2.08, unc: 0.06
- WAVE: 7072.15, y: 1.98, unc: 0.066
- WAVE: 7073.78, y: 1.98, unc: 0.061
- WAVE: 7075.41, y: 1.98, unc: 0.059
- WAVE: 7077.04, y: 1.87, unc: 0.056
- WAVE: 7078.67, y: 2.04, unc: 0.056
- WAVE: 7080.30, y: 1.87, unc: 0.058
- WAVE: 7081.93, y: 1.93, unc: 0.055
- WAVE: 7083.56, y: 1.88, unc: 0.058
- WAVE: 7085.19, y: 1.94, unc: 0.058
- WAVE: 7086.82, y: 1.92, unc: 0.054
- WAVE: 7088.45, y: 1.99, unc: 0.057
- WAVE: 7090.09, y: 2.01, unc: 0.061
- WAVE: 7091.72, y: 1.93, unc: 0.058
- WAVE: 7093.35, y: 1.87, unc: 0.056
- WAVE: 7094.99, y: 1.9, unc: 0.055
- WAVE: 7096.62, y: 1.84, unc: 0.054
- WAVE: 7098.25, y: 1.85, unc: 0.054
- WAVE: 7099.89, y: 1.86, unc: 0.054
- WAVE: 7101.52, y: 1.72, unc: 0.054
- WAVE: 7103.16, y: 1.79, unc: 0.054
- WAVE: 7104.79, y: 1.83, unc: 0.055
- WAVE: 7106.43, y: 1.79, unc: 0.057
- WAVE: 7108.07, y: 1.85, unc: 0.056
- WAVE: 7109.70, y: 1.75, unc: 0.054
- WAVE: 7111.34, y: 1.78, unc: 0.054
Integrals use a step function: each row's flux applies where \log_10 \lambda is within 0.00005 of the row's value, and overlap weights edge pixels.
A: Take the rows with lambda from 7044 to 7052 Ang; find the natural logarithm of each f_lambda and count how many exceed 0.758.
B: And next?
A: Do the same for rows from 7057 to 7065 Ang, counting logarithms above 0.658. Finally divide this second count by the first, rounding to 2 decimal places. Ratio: 1.00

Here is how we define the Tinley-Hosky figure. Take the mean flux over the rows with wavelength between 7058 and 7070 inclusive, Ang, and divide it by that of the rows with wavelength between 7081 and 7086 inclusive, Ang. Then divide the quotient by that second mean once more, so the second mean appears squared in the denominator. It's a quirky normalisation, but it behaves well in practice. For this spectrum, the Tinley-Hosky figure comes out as 0.582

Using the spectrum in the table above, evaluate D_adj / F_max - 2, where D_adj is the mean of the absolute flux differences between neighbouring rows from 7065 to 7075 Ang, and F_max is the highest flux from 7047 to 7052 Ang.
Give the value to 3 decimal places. -1.969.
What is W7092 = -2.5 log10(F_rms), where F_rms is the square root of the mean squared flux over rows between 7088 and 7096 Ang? -0.72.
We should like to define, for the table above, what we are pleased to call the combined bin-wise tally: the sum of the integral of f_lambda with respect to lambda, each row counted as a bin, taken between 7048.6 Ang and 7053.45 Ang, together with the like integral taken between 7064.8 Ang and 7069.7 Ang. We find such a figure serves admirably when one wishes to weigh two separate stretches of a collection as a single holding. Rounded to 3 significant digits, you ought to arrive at 21.6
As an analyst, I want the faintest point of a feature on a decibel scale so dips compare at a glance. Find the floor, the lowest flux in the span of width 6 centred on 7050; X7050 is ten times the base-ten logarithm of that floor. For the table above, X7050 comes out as 3.5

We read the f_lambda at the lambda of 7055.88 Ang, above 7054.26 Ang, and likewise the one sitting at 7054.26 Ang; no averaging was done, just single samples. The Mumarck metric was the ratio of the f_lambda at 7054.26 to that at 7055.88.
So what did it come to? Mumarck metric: 1.01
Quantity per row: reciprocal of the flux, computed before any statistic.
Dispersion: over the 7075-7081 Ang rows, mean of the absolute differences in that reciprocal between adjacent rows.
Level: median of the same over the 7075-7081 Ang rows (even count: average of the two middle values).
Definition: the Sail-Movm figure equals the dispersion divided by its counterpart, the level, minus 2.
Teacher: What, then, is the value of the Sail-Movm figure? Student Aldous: -1.92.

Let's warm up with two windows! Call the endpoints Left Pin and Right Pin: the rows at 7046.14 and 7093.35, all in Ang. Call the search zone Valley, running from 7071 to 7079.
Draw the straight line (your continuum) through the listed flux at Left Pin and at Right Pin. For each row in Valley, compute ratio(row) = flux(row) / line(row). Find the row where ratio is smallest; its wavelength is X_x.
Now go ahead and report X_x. 7077.04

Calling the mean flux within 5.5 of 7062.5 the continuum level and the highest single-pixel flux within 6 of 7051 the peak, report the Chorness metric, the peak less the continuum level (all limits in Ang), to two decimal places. 0.22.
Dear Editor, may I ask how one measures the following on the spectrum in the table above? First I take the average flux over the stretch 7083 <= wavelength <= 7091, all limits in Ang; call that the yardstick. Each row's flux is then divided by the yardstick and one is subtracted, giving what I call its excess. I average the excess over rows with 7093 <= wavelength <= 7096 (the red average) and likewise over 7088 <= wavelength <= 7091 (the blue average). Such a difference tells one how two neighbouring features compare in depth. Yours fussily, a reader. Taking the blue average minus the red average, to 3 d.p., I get 0.059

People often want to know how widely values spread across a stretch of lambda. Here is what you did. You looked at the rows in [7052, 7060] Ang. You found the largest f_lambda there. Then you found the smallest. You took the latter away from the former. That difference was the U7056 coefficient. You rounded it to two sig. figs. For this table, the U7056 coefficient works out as 0.13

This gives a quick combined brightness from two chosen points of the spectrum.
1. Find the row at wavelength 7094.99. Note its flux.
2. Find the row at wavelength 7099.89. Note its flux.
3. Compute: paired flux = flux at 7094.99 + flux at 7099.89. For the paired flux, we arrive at 3.76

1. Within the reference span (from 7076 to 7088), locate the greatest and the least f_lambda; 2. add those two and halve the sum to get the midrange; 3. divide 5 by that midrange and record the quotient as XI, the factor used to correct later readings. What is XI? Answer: 2.56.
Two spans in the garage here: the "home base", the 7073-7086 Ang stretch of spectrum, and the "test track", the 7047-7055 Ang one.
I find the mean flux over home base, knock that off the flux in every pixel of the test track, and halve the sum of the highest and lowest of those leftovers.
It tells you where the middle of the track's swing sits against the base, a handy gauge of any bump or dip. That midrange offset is 0.35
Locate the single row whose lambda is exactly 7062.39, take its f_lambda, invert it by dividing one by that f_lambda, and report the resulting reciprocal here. 0.47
